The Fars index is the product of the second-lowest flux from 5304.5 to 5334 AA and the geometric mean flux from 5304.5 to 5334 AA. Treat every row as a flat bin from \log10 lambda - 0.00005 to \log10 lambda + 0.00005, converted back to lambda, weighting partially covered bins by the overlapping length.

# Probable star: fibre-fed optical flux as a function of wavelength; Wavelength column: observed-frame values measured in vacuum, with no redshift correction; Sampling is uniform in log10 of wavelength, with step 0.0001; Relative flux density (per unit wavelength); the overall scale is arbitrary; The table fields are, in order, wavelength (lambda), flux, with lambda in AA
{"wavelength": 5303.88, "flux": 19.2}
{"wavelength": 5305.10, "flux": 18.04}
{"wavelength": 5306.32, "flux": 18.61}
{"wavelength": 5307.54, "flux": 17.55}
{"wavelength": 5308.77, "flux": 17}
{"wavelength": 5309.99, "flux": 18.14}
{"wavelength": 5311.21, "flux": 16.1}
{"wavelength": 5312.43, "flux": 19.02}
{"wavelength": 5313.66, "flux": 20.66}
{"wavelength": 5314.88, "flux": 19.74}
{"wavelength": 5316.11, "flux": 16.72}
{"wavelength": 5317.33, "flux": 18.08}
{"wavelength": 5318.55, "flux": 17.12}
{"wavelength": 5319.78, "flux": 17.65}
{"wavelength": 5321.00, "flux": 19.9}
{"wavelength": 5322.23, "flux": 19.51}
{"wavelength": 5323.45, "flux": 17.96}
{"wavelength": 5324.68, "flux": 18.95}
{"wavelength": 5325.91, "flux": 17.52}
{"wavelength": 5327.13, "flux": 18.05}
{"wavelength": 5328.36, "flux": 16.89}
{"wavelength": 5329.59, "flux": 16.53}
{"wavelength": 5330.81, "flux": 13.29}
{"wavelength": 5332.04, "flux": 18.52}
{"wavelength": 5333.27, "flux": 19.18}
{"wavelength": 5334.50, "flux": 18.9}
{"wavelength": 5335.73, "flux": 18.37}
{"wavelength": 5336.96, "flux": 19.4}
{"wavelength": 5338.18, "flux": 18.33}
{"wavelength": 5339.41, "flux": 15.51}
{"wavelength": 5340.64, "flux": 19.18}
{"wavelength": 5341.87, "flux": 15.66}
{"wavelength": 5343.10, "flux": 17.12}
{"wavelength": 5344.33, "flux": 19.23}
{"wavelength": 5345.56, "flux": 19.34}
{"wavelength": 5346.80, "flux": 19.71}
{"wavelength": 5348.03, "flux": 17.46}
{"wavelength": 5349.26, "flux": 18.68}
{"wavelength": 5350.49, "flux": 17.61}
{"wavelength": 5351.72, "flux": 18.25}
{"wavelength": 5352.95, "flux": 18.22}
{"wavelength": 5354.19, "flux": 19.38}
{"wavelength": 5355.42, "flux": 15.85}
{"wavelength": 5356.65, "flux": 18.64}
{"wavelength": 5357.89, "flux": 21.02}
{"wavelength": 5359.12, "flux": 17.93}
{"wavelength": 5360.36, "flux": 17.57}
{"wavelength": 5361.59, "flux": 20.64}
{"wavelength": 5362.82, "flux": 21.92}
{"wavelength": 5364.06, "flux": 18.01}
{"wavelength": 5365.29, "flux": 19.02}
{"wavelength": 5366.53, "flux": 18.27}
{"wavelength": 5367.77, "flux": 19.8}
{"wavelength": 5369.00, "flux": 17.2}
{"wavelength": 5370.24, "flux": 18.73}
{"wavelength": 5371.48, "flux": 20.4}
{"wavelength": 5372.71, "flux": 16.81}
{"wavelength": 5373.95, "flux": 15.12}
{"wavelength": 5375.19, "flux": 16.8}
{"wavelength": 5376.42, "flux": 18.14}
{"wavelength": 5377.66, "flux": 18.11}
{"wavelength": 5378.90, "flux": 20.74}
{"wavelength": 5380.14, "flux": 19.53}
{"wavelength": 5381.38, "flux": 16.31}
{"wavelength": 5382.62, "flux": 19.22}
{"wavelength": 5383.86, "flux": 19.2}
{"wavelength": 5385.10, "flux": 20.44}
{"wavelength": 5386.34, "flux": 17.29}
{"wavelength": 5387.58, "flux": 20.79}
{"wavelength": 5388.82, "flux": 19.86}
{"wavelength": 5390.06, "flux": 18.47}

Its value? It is 288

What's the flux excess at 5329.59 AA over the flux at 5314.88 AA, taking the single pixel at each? -3.2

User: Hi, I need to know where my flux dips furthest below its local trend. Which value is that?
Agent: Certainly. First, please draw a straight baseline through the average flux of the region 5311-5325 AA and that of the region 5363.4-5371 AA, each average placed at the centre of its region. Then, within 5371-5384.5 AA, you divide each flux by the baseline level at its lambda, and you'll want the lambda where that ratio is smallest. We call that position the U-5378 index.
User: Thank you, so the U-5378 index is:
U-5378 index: 5373.95 AA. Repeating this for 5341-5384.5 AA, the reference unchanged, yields 5373.95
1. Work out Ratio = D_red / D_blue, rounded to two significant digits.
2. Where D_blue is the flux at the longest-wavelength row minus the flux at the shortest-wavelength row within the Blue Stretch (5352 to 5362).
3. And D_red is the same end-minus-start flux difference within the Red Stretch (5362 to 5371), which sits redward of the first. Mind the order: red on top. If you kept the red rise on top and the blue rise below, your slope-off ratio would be -1.3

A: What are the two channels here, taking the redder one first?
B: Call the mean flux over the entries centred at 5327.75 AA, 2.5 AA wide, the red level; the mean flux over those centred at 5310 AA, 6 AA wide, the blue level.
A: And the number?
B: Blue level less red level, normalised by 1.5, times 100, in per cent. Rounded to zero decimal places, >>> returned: 6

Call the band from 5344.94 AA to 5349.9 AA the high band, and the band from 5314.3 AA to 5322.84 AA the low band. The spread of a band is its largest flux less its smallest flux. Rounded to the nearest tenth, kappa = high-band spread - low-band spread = -0.9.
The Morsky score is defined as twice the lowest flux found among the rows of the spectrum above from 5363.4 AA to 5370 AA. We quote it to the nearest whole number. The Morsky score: 34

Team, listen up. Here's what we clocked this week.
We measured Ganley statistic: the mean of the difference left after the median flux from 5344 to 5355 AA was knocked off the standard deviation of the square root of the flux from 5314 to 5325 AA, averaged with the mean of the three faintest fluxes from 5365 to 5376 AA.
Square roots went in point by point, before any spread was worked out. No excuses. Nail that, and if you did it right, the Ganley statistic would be -1.2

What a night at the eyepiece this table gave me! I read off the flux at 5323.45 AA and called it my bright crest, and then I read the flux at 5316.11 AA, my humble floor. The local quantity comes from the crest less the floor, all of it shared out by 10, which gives 0.12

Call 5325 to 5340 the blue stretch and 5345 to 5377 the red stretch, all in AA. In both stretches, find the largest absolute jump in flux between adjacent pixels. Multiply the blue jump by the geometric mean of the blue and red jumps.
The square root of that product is 4.9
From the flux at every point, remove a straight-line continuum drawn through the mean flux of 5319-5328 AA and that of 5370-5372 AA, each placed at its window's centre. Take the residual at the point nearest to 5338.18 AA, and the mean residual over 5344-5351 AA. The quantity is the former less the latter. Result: -0.1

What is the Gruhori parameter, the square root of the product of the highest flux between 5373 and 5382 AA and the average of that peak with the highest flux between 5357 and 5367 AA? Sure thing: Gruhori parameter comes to 21.0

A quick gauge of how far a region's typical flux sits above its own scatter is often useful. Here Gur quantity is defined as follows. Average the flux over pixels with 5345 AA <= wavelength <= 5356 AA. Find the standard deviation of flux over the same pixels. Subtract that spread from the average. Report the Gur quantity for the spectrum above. 17.1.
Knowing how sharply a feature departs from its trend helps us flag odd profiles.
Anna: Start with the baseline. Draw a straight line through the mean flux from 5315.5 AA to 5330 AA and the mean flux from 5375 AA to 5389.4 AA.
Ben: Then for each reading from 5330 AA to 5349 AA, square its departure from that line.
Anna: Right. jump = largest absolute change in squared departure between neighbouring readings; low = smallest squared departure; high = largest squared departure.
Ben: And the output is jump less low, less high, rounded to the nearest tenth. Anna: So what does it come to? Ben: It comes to -0.2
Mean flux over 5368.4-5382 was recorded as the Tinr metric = 18.0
